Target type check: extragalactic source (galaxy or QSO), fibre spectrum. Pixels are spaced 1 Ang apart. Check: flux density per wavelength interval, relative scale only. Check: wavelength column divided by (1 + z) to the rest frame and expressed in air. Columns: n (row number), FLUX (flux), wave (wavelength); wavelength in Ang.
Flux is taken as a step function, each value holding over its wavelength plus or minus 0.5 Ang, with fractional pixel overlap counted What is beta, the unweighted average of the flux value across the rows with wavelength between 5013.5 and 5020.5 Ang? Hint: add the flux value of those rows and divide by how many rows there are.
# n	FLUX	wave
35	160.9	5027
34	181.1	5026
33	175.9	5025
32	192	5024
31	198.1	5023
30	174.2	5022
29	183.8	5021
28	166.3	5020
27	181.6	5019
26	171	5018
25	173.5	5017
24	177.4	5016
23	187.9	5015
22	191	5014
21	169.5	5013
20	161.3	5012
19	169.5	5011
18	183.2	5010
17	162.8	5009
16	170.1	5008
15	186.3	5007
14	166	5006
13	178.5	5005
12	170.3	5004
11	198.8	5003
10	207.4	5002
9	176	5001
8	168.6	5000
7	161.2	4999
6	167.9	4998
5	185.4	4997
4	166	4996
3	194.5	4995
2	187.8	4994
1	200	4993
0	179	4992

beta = 178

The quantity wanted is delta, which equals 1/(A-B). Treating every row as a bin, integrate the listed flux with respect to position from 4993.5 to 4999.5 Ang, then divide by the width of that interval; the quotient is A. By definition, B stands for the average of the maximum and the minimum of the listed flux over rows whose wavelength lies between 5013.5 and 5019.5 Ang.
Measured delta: -0.26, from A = 177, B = 181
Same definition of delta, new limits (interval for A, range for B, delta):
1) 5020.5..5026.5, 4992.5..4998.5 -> 0.85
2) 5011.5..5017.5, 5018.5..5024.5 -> -0.18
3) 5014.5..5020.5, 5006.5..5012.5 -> 0.40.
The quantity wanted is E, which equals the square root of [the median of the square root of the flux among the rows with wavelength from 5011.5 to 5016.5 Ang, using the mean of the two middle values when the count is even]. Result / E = 3.65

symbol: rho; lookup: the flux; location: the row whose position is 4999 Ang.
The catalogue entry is 161.2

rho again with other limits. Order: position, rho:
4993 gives 200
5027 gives 160.9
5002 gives 207.4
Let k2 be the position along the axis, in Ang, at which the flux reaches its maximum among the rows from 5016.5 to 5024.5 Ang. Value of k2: 5023 Ang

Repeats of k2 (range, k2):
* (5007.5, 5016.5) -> 5014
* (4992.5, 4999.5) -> 4993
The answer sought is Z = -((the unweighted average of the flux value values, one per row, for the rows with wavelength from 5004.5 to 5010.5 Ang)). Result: -174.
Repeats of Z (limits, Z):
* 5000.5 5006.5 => -183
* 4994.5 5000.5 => -174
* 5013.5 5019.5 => -180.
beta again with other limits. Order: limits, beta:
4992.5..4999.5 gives 180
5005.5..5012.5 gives 171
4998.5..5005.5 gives 180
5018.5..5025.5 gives 182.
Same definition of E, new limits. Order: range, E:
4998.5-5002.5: 3.62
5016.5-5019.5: 3.63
